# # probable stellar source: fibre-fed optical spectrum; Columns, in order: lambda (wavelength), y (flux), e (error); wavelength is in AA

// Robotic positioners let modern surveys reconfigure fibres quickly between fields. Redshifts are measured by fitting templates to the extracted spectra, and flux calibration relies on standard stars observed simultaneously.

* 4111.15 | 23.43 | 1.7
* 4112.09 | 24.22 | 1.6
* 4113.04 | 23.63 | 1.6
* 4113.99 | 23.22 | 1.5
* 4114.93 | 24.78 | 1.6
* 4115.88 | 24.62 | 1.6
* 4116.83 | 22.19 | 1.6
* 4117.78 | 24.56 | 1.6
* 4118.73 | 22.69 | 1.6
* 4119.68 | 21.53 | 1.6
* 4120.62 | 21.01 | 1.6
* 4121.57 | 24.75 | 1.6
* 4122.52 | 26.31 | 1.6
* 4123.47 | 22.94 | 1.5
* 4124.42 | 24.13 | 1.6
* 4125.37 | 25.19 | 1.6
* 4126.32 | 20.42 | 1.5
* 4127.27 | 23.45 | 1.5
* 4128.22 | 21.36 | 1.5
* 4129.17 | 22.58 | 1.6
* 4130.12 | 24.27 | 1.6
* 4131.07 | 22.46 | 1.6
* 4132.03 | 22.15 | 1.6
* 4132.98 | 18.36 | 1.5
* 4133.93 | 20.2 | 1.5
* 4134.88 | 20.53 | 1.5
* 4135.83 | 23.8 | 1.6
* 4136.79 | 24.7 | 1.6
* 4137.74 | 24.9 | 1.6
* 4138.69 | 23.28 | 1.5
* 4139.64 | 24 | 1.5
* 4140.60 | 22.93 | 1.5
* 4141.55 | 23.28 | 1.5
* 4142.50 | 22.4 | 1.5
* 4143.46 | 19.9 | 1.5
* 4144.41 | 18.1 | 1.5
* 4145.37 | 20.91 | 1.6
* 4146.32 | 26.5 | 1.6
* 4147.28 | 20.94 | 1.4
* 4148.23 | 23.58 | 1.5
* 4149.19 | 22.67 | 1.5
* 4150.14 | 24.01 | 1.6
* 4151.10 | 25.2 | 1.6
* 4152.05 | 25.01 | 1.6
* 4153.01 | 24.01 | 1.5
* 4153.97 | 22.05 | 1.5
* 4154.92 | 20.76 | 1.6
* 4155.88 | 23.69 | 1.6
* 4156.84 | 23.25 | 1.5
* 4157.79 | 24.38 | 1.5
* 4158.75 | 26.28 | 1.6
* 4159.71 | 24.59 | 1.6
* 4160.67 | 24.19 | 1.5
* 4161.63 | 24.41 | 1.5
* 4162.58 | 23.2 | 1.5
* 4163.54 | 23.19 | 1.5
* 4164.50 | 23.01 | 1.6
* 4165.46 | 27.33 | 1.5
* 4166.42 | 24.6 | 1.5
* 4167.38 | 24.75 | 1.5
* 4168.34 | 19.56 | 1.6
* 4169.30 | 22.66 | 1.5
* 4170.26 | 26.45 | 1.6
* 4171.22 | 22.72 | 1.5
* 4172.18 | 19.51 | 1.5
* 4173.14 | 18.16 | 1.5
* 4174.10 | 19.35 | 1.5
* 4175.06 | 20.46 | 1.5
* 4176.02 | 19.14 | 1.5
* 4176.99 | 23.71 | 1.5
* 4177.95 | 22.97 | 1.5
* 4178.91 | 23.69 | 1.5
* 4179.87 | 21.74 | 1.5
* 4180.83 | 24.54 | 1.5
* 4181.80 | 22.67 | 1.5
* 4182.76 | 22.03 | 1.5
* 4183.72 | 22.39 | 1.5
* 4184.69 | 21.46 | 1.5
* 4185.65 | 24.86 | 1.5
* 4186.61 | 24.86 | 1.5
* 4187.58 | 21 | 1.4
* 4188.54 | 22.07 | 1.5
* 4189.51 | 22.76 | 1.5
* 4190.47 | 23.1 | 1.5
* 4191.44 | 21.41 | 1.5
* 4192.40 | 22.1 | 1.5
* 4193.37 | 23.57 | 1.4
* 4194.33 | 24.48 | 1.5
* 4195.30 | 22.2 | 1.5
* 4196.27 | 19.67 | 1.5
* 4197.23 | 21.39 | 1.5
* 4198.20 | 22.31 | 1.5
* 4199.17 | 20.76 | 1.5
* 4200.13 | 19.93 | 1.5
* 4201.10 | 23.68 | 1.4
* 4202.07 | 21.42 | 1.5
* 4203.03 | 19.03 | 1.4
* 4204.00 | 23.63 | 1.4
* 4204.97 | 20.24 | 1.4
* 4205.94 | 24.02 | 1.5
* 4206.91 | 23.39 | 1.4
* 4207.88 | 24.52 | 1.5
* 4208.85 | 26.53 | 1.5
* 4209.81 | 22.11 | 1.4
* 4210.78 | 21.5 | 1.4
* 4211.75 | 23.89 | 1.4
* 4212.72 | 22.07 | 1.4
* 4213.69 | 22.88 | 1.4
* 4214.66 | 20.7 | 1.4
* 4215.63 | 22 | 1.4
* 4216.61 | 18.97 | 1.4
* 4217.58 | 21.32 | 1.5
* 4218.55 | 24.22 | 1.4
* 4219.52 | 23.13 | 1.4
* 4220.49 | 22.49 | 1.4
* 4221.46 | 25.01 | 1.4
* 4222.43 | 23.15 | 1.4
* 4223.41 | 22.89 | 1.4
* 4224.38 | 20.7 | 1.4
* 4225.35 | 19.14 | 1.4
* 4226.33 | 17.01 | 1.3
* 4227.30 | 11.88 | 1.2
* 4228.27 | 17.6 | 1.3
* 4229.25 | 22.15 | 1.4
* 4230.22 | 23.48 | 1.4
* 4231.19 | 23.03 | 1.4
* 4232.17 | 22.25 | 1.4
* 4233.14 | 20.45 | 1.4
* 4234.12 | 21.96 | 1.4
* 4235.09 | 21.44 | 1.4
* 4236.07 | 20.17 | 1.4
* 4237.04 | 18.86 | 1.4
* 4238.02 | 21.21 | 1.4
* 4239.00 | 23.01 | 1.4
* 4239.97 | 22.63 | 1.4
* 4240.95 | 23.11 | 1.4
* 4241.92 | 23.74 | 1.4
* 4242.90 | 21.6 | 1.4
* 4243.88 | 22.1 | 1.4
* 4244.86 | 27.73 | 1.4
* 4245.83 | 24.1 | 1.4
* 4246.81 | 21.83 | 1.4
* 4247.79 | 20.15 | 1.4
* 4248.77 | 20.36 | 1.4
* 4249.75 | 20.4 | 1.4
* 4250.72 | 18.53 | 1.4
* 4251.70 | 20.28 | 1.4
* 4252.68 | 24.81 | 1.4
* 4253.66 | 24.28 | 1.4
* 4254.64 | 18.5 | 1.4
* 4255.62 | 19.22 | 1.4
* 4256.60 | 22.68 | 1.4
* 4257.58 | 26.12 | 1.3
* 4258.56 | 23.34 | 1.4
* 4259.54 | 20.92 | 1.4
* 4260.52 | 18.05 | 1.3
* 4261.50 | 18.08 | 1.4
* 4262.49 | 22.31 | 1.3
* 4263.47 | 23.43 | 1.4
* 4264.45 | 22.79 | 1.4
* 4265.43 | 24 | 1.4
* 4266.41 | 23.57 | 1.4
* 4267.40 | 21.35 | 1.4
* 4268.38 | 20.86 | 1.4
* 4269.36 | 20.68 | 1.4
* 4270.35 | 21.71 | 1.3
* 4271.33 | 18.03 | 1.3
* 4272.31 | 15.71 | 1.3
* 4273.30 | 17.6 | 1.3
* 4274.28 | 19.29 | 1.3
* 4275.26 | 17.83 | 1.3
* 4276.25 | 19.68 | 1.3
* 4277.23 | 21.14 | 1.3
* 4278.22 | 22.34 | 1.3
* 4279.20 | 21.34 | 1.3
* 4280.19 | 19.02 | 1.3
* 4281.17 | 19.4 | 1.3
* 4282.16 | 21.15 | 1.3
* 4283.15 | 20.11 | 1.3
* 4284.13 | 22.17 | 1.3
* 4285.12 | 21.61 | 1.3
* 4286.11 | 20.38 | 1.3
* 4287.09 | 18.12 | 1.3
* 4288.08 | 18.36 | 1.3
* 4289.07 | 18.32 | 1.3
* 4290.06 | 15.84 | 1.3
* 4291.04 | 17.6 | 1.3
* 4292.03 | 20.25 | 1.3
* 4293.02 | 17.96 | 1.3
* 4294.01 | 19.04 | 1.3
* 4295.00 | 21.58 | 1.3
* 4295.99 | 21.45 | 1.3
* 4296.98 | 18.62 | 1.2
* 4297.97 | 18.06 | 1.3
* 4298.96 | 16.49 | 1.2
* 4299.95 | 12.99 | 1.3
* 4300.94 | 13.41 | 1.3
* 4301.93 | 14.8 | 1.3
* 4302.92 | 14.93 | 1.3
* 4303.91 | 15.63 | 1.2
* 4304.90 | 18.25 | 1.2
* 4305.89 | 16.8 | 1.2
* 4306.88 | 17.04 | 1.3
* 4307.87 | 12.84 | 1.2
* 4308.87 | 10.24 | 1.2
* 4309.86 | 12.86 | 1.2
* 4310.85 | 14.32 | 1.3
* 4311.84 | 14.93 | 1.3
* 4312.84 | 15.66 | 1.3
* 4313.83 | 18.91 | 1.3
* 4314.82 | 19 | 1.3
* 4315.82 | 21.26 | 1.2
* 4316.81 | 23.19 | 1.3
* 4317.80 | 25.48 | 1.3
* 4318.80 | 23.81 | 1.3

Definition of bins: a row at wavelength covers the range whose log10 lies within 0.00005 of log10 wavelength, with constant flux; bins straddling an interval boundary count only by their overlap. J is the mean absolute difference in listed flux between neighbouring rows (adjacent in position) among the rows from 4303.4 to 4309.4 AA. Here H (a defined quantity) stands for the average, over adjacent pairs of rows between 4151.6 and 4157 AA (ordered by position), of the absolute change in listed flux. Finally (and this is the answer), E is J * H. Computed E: 3.4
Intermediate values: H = 1.52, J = 2.2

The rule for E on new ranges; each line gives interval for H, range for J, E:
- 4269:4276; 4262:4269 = 2.0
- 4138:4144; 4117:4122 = 2.0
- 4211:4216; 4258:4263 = 3.6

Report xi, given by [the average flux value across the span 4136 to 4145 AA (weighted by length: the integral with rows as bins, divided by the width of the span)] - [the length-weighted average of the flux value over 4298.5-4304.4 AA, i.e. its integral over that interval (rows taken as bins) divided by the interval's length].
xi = 7.9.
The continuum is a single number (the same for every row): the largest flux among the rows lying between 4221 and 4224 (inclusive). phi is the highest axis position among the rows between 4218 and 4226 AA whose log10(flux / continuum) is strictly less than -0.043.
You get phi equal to 4225.35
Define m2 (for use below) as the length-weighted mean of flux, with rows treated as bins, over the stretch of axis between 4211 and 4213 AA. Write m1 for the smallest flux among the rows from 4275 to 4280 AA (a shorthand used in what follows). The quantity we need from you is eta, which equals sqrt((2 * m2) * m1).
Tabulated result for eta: 28.6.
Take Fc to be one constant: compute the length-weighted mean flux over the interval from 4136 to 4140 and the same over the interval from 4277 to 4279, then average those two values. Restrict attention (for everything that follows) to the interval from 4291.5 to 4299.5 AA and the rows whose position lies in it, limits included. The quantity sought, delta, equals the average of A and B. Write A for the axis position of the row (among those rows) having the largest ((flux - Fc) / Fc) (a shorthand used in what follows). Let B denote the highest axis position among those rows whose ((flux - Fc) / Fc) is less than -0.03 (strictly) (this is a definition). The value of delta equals 4297.0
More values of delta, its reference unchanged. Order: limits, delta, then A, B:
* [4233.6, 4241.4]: 4239.5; 4240.95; 4238.02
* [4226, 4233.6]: 4231.7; 4230.22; 4233.14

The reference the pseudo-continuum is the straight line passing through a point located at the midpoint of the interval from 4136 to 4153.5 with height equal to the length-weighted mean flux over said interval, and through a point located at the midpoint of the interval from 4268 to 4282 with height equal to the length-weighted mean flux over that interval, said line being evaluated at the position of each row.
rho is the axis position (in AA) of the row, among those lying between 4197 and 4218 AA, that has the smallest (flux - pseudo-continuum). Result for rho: 4203.03 AA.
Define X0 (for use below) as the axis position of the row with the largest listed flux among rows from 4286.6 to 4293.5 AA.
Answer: 4292.03 AA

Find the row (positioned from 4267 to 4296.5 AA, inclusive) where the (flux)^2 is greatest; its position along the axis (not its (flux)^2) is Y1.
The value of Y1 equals 4278.22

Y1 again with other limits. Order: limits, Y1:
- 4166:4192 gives 4170.26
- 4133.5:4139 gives 4137.74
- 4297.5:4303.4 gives 4297.97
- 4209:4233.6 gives 4221.46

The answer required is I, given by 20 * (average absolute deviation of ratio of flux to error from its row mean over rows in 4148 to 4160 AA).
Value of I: 12.4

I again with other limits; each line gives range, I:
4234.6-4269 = 27.1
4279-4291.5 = 23.2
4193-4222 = 23.7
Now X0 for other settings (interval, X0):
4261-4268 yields 4265.43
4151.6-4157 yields 4152.05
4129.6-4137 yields 4136.79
